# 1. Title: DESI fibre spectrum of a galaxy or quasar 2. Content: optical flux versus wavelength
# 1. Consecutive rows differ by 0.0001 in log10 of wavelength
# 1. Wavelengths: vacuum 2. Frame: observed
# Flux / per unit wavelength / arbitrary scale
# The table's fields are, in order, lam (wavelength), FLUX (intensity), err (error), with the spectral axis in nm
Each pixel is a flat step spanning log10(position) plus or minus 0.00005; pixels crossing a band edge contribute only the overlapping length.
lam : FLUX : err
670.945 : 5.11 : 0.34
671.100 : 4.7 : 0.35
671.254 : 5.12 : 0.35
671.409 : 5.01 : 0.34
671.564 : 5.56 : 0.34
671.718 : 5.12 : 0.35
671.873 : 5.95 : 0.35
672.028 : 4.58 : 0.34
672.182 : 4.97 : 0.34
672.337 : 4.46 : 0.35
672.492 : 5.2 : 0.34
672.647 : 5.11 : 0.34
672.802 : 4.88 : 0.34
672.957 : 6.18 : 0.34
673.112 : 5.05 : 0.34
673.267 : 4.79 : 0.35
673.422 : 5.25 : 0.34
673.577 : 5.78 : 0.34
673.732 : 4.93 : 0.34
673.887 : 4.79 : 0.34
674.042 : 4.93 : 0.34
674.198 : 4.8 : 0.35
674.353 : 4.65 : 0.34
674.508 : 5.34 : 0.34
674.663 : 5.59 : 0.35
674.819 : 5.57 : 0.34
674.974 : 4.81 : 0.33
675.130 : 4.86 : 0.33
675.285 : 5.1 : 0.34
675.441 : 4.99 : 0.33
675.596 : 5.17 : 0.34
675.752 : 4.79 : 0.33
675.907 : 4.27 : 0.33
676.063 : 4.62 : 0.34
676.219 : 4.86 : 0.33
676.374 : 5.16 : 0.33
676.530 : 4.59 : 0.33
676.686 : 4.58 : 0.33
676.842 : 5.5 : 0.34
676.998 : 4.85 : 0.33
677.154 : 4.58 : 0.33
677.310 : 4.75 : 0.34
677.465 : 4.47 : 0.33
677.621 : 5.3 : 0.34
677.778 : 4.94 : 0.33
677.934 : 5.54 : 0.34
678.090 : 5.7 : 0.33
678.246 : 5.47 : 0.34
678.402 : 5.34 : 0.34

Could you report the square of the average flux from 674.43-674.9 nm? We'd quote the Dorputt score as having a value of 30.2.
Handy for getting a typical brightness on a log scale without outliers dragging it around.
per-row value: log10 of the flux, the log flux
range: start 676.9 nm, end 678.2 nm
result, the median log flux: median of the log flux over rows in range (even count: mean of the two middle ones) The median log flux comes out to 0.690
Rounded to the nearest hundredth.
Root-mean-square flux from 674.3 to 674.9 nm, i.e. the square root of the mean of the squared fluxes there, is 5.30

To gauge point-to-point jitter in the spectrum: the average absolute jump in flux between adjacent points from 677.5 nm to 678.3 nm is 0.34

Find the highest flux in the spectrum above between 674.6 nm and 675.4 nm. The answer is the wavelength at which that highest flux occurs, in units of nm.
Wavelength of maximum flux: 674.663 nm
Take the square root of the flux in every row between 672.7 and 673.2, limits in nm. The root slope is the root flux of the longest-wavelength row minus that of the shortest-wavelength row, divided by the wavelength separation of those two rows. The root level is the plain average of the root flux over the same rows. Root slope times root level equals 0.3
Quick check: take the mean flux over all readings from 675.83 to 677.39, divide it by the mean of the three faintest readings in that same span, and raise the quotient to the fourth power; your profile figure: 1.30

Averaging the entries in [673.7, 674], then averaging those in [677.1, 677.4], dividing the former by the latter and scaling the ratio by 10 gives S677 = 10.4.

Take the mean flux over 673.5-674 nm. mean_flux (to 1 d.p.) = 5.2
